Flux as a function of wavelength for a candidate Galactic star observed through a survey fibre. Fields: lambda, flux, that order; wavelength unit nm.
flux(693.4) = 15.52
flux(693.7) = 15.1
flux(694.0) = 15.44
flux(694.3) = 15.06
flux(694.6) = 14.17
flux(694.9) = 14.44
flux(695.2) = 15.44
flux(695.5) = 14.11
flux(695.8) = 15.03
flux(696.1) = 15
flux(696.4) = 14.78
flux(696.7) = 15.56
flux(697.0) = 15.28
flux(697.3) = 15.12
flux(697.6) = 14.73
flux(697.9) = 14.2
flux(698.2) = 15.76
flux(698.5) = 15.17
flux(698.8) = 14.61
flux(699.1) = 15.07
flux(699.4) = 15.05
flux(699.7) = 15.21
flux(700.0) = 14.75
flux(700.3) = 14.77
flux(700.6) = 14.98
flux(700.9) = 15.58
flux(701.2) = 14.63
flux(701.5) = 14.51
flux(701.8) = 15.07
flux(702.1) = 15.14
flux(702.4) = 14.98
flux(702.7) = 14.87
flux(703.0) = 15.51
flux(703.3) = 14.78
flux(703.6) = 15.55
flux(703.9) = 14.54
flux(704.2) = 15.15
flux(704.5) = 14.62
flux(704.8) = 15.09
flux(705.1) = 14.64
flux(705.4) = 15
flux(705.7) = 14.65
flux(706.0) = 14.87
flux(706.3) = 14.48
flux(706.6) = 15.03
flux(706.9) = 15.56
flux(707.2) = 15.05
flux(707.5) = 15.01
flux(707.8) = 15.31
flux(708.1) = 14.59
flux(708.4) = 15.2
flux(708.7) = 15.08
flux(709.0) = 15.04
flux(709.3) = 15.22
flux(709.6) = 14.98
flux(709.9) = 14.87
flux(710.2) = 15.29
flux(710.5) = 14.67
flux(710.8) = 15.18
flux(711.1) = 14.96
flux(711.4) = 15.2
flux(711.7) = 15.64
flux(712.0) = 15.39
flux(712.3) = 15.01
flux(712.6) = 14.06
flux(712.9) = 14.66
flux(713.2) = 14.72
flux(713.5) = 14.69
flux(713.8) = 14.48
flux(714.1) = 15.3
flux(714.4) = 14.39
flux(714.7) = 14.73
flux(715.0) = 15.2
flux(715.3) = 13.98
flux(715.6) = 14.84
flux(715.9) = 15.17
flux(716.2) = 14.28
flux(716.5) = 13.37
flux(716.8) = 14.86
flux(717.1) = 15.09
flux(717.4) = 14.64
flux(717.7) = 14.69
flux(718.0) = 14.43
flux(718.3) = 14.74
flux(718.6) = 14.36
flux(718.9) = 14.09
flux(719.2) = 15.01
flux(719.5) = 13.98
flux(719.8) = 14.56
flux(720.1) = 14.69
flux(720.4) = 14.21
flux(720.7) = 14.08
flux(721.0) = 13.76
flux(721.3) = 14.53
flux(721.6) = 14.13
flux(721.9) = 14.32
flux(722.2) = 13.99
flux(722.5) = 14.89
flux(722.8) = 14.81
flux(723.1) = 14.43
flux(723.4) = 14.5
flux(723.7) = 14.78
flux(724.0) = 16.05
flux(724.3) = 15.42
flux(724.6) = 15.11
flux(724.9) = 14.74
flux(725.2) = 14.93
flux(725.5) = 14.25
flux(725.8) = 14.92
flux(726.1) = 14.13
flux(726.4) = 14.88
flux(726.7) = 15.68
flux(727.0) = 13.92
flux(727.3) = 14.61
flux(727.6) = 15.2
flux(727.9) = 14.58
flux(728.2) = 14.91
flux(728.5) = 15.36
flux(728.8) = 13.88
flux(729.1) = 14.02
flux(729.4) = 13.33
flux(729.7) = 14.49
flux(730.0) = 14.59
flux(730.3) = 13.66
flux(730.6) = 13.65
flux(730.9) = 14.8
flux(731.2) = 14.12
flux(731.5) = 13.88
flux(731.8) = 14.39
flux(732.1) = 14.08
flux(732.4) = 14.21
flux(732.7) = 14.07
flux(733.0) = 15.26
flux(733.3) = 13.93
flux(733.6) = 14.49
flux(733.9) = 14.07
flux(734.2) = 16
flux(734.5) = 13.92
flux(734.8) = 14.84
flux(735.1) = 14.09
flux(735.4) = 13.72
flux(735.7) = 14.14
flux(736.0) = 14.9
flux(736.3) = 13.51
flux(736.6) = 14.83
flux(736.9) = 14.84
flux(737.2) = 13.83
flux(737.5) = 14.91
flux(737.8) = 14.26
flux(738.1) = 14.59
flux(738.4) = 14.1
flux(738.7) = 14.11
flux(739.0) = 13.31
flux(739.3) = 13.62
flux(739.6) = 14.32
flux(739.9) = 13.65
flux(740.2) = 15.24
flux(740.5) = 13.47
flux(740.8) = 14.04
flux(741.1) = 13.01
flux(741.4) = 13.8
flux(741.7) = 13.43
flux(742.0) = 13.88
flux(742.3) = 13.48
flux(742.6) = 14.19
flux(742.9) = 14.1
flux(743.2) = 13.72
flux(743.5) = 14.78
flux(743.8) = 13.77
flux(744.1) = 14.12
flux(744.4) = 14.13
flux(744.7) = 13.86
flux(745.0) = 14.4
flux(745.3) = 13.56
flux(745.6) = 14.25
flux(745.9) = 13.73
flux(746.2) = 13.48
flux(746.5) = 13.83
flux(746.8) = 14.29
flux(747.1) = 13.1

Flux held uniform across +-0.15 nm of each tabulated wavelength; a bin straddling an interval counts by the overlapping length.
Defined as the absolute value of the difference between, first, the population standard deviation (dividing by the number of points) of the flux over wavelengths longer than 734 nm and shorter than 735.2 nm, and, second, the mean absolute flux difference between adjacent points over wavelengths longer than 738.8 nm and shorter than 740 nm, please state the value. 0.26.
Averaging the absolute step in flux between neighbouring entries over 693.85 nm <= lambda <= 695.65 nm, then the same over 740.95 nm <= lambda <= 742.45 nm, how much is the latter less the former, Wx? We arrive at -0.27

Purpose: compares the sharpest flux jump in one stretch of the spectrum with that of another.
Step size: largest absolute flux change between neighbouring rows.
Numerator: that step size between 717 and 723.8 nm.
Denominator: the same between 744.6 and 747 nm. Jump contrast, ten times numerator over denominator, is 12.3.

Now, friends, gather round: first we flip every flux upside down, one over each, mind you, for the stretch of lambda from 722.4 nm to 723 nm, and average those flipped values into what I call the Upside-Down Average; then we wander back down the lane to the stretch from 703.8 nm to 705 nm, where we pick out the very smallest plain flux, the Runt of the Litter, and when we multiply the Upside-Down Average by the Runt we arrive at 0.98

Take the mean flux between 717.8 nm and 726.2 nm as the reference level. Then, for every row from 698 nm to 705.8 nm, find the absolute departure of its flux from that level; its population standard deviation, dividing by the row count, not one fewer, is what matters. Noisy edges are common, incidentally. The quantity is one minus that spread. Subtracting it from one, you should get 0.673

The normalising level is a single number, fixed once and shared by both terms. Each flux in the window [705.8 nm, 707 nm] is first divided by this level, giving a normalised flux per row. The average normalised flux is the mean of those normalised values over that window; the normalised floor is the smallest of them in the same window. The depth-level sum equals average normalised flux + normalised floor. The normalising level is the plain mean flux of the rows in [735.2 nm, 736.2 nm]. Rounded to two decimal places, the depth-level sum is 2.07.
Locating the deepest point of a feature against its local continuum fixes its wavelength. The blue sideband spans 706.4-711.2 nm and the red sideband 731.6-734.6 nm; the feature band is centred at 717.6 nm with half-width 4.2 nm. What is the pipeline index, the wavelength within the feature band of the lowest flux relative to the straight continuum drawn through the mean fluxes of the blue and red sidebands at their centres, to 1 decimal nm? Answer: 716.5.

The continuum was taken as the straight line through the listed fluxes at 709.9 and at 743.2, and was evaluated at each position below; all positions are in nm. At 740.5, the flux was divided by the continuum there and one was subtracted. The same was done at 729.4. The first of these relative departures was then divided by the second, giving 0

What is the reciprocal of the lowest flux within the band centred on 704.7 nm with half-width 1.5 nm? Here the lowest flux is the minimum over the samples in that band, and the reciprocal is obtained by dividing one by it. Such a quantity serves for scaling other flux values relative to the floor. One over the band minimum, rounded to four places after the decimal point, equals 0.0688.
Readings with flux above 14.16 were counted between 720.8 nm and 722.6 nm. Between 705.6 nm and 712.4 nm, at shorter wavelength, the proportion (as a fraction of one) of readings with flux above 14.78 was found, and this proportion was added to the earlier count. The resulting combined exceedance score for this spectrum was 4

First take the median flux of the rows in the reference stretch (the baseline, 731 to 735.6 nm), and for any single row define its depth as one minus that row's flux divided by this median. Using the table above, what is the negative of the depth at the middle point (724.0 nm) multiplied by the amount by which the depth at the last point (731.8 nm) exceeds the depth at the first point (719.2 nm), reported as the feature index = 0.006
